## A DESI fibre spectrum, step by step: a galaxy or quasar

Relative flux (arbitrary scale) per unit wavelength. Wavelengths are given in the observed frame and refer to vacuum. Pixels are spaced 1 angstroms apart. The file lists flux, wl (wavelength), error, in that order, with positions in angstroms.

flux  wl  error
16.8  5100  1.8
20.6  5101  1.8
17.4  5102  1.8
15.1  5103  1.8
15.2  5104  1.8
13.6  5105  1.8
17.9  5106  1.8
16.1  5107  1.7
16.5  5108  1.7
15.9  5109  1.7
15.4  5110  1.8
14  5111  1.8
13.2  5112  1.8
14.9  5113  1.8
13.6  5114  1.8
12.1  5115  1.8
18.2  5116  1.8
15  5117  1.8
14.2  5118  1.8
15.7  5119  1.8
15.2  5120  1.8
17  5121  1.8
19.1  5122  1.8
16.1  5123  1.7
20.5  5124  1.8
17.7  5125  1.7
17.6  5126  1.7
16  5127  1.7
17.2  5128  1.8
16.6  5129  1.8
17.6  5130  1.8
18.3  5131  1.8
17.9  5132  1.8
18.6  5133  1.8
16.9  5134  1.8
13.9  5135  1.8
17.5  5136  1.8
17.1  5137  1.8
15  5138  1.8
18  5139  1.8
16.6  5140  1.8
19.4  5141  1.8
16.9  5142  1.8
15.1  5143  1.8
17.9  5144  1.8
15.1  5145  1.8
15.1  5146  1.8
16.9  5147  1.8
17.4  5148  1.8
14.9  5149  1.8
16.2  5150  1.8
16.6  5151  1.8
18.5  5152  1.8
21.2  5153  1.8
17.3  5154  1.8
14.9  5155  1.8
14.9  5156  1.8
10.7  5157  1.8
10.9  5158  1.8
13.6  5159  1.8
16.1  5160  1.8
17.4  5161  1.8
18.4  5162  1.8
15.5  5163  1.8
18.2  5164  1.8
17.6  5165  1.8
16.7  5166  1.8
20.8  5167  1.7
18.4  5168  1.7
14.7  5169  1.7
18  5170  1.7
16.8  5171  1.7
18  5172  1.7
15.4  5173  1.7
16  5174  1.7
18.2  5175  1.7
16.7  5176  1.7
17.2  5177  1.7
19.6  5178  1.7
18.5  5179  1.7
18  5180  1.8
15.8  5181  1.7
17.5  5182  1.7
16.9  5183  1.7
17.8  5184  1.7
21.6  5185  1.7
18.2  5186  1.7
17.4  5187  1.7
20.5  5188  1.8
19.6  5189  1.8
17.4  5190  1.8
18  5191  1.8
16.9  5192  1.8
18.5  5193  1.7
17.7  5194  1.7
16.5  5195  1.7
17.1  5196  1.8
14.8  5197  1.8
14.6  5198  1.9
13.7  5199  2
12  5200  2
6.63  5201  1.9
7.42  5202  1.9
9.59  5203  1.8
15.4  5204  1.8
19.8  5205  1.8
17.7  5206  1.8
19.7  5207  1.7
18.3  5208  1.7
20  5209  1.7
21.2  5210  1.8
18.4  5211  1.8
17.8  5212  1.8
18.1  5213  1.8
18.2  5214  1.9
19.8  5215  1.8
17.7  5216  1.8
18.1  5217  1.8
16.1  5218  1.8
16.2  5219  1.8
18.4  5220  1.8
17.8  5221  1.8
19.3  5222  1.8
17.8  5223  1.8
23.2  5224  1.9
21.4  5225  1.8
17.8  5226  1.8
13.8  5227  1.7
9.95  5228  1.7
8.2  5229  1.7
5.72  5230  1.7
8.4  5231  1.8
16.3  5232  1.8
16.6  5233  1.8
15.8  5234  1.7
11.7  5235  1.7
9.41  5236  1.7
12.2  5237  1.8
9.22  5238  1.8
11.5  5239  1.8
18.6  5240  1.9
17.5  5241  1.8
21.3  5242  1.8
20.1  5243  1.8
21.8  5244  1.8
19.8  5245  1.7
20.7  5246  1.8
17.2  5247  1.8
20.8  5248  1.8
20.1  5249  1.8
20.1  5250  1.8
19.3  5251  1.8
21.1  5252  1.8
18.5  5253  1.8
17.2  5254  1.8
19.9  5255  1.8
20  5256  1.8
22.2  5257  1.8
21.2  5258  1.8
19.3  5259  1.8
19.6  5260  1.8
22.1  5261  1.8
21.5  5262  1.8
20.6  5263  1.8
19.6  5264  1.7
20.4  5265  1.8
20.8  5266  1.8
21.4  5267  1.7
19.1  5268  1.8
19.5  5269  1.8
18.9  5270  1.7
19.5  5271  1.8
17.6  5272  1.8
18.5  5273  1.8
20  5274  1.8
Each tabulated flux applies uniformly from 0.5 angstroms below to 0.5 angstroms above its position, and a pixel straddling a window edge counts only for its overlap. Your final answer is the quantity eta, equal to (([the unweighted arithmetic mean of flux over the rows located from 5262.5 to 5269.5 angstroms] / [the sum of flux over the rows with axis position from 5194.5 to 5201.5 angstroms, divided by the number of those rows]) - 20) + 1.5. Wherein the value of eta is -17.0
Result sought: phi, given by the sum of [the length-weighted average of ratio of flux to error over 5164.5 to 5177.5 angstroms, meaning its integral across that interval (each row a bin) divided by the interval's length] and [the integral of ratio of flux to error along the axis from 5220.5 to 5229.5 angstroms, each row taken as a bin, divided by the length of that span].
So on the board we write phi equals 19.33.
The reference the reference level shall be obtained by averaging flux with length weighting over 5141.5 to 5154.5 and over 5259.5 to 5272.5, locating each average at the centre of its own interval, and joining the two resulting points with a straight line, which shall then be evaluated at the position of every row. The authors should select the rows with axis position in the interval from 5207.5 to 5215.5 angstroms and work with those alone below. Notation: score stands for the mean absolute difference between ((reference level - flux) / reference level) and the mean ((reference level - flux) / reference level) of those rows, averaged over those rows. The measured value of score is 0.06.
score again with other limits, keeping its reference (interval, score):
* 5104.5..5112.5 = 0.08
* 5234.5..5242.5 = 0.20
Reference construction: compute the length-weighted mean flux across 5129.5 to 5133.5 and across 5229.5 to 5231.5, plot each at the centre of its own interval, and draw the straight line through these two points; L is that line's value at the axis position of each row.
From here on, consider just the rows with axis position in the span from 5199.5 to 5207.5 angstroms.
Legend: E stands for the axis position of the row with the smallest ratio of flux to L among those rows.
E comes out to 5201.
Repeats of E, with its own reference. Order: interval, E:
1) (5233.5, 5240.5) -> 5236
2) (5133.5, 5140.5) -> 5135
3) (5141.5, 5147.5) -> 5143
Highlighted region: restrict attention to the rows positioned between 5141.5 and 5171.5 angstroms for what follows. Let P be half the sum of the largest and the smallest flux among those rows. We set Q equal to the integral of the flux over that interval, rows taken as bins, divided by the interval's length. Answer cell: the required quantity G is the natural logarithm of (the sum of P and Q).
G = 3.48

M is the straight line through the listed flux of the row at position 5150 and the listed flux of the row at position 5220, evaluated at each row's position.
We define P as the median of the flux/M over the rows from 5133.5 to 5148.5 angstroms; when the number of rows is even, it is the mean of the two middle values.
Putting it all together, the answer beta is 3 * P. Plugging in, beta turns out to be 3.2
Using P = 1.06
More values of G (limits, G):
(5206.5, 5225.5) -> 3.65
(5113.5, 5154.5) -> 3.51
